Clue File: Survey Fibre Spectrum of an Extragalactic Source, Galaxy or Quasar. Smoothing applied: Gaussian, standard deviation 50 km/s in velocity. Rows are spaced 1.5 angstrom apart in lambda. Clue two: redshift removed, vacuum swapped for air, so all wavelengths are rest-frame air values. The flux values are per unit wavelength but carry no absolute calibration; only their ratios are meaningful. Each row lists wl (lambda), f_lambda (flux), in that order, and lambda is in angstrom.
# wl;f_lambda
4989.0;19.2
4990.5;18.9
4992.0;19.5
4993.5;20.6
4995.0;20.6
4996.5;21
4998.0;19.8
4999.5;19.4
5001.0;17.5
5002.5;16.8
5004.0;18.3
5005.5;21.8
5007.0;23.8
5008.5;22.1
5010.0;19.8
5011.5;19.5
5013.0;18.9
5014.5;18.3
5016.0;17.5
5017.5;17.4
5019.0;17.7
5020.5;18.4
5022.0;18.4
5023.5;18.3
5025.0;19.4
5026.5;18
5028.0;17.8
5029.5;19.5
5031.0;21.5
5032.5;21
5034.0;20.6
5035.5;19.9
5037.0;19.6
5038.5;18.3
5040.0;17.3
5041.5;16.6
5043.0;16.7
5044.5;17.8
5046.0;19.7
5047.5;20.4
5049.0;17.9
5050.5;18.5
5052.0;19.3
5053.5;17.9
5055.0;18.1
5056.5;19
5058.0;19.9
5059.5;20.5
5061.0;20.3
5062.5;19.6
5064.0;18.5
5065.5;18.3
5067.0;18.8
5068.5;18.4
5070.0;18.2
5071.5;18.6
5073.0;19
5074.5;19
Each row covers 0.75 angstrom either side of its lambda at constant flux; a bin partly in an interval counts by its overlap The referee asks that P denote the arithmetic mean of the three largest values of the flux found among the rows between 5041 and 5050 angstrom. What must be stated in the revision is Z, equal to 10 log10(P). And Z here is 12.9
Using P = 19.3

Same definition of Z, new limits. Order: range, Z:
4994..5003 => 13.1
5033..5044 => 13.0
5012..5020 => 12.6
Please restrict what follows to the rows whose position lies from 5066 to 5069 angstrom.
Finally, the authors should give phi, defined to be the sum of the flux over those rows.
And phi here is 37.2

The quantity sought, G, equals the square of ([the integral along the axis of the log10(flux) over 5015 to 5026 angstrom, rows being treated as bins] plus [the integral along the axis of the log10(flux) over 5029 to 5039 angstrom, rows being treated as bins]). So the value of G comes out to 722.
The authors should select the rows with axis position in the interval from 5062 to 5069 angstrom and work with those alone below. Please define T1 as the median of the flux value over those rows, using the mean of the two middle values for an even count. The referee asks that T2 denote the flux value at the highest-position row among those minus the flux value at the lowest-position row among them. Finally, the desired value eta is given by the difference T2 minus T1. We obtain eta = -19.7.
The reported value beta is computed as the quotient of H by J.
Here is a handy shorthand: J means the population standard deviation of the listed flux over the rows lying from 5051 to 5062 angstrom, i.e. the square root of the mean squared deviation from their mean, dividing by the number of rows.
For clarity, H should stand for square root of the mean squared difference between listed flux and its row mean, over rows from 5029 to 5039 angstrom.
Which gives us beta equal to 1.0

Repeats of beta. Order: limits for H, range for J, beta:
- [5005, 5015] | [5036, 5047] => 1.6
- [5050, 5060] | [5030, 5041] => 0.6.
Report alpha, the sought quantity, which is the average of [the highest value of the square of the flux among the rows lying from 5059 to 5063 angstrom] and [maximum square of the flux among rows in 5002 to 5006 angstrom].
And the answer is 448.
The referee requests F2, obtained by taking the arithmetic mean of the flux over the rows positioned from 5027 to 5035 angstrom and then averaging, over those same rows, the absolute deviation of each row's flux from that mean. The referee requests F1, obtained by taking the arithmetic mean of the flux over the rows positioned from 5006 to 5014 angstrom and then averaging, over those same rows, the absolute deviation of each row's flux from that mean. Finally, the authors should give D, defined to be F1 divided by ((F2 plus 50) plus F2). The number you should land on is 0.0326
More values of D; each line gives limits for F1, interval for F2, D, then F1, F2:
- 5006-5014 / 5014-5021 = 0.0336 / 1.70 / 0.39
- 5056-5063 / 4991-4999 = 0.0088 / 0.45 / 0.52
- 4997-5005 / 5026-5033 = 0.0188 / 0.99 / 1.35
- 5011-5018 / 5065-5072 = 0.0140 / 0.70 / 0.19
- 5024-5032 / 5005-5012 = 0.0203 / 1.07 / 1.40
